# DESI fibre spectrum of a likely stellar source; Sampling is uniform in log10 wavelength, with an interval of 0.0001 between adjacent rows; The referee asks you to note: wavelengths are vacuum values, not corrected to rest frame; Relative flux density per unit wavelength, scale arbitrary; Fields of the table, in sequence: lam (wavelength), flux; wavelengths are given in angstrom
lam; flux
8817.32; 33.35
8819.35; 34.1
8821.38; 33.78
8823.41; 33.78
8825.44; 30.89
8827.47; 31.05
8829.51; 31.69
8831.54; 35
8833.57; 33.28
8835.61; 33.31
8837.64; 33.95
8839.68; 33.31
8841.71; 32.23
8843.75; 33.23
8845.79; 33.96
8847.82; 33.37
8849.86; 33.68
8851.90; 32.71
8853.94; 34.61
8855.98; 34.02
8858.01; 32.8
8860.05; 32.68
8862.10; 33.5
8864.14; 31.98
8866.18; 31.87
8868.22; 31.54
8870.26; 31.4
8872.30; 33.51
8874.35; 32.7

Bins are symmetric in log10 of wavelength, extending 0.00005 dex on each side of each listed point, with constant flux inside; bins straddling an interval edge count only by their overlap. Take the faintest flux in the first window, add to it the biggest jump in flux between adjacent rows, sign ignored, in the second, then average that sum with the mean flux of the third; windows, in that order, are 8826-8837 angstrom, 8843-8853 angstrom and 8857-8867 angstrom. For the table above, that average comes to 32.3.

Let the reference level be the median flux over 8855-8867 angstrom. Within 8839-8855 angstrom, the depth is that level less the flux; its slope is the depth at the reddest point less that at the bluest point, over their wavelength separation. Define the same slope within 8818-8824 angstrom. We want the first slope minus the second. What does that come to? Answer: -0.17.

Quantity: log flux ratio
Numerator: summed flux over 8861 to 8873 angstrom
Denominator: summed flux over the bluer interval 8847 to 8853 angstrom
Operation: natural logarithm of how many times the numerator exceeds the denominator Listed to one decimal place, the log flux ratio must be 0.7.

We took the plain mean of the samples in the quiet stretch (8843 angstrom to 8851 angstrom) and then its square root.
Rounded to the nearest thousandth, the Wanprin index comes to 5.793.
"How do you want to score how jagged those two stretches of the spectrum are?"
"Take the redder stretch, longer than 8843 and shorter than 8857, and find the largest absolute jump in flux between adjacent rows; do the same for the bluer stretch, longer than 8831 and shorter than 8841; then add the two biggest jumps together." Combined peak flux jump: 3.62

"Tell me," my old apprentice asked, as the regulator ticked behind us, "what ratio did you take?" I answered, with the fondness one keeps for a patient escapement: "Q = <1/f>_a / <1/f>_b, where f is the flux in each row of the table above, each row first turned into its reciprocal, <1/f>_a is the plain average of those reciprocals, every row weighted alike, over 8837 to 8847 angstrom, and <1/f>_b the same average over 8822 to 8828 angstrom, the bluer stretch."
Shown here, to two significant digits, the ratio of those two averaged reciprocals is 0.96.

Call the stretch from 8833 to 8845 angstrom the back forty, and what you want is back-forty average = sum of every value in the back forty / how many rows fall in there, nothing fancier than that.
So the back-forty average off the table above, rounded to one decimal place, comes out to 33.2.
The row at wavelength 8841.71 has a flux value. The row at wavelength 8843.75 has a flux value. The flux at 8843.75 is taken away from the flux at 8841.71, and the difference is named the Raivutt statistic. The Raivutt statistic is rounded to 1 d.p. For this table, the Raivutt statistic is -1.0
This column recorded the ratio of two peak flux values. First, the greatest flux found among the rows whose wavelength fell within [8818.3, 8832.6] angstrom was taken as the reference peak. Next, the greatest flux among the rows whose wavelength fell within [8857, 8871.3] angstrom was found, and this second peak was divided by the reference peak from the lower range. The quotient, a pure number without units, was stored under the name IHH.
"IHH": 0.957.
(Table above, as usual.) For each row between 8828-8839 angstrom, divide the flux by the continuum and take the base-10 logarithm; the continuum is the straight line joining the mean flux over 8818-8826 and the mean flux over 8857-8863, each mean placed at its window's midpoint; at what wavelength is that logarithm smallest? 8829.51 angstrom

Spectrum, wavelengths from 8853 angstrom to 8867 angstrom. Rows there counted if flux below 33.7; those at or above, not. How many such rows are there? 5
